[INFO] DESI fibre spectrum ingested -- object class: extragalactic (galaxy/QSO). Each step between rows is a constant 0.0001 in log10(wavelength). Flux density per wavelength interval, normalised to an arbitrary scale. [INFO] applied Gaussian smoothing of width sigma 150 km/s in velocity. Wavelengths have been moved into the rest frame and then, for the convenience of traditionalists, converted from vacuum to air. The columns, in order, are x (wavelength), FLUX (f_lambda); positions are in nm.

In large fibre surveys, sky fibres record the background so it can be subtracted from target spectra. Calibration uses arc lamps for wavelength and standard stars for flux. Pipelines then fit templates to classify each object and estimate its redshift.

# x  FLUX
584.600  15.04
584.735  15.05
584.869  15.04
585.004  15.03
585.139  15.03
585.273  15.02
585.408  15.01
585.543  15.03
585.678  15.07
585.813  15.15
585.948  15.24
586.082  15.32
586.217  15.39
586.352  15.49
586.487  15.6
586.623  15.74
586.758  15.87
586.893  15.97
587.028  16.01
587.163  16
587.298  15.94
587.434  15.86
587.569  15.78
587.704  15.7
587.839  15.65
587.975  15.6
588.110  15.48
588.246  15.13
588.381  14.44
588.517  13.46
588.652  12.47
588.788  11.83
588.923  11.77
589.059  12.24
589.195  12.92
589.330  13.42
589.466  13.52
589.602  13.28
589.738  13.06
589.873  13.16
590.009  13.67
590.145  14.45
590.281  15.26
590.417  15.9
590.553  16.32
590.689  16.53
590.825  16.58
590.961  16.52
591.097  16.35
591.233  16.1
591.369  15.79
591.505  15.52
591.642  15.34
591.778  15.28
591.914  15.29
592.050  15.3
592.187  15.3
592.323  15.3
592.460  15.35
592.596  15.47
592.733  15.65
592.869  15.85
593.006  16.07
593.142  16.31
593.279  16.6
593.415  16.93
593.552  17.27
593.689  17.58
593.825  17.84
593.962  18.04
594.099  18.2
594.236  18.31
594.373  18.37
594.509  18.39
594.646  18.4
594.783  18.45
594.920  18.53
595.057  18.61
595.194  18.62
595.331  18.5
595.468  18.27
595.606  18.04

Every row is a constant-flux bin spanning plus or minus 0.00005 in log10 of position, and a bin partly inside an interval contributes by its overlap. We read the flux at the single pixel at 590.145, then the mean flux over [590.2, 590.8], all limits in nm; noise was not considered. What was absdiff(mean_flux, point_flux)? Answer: 1.6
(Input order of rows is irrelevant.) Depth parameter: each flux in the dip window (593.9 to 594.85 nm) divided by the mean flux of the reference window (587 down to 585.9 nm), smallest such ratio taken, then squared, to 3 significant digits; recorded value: 1.34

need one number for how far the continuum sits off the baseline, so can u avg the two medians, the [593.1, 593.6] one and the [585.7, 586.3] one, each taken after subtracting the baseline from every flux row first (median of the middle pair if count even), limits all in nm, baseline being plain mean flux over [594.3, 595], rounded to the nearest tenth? -2.4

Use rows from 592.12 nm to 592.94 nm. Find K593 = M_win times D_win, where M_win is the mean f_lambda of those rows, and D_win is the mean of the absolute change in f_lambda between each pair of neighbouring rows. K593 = 1.7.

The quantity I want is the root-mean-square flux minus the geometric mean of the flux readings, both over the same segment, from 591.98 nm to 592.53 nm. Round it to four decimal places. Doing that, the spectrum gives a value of 0.0000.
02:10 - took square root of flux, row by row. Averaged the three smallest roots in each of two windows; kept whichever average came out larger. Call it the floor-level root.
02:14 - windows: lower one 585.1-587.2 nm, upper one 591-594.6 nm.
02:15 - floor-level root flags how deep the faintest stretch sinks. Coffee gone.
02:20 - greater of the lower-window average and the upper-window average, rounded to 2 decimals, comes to 3.91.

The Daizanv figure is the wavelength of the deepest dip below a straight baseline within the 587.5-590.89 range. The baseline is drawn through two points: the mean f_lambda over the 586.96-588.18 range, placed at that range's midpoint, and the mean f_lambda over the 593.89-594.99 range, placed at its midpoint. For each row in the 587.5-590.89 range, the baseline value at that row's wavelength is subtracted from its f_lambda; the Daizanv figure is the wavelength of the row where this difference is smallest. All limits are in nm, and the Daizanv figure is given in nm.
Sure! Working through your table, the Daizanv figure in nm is 588.923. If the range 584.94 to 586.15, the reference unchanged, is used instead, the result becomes 585.678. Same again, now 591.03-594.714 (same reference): 592.460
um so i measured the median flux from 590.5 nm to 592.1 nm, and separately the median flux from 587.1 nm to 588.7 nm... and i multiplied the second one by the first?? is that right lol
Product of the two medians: 249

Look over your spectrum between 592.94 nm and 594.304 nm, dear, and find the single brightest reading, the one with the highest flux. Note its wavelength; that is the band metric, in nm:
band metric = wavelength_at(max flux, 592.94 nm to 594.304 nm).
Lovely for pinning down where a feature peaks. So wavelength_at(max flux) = 594.236 nm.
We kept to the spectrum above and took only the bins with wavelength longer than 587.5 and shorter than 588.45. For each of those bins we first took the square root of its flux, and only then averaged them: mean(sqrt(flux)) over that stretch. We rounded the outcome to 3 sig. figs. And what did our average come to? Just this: 3.92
